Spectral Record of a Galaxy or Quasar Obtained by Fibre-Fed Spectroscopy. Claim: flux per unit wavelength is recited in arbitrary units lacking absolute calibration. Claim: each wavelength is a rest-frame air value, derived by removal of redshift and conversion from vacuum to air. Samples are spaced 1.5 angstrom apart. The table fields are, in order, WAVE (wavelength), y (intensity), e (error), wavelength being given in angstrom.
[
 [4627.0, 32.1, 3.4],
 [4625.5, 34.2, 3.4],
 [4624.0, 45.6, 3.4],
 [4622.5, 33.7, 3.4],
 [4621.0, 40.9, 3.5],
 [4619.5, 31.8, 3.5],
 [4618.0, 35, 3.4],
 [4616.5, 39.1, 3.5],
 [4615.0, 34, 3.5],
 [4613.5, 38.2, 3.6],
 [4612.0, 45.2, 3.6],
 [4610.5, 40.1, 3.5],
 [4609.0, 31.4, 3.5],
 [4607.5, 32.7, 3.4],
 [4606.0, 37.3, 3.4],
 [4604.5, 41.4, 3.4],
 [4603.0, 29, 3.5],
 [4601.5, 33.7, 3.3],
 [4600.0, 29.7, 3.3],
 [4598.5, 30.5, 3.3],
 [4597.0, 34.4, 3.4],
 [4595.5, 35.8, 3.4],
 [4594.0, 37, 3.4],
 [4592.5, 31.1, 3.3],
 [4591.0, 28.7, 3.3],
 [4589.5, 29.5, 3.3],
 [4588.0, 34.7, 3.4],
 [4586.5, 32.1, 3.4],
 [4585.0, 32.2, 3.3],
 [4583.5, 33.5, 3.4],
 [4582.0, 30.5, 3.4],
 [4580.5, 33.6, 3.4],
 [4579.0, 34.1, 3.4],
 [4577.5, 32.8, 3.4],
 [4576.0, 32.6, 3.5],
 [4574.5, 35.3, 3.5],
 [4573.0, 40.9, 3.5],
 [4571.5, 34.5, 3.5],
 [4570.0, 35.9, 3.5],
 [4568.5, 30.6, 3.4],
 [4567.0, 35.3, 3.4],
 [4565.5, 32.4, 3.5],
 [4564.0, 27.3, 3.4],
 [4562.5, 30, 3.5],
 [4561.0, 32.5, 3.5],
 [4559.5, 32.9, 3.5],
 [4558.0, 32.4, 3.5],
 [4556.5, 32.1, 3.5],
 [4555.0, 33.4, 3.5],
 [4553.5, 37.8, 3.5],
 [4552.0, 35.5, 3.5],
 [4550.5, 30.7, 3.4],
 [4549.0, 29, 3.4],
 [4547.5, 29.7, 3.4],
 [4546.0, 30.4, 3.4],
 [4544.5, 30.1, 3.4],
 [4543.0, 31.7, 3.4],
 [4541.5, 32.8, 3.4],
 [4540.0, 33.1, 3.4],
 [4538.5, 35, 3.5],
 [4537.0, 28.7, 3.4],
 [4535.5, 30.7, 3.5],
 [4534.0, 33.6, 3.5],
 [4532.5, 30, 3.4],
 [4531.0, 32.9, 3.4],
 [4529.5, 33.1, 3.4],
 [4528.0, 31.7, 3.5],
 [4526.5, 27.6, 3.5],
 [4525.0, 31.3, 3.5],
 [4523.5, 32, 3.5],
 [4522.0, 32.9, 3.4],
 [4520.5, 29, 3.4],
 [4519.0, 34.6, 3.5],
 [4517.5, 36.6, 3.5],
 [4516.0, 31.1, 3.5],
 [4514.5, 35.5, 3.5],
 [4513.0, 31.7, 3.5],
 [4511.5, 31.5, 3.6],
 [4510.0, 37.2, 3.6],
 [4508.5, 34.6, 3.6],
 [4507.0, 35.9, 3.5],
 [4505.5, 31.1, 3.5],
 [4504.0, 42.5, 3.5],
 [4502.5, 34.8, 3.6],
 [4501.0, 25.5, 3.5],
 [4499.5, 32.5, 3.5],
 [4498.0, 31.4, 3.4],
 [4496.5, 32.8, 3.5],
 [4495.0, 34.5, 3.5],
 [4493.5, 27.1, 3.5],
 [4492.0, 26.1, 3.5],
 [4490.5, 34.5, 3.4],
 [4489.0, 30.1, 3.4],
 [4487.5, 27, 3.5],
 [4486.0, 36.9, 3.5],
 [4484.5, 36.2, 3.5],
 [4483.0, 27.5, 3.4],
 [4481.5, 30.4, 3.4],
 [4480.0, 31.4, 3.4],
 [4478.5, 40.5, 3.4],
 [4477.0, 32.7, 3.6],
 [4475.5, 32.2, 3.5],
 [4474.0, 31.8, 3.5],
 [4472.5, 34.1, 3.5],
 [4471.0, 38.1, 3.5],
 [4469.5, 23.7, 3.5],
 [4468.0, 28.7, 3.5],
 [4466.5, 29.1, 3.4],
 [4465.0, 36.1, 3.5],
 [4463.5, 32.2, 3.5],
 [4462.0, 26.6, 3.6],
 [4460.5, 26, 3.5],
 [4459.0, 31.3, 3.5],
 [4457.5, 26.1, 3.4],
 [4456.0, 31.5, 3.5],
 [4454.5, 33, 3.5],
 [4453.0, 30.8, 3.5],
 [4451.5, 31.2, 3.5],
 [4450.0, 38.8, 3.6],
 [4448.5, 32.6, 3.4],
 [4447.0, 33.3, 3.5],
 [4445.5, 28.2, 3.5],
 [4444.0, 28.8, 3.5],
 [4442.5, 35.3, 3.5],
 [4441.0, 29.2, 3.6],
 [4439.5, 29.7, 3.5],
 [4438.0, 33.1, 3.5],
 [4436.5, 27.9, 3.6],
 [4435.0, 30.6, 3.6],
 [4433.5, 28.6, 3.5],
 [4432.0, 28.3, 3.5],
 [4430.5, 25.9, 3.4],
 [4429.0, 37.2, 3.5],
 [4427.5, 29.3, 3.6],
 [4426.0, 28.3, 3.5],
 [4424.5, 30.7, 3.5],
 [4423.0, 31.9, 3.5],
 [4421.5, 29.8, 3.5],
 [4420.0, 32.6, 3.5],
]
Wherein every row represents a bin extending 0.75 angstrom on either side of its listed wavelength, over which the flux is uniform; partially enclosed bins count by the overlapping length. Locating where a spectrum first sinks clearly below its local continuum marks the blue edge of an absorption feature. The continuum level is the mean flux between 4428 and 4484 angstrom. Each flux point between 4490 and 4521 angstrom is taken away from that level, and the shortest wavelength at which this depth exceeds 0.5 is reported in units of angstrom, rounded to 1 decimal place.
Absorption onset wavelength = 4492.0 angstrom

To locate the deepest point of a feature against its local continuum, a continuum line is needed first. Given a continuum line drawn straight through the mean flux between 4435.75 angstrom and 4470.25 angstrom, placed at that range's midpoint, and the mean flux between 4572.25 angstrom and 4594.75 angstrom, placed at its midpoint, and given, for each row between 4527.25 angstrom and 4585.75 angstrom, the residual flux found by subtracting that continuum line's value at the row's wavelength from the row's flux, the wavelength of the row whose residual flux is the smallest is 4564.0 angstrom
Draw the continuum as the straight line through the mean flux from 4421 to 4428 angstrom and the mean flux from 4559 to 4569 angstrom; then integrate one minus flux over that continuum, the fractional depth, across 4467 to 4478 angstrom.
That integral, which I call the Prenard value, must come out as -0.4 angstrom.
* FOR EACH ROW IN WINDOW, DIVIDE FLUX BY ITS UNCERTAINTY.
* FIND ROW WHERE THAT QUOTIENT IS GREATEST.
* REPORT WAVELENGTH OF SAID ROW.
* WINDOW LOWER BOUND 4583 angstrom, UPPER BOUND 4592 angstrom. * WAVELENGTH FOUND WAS 4588.0 angstrom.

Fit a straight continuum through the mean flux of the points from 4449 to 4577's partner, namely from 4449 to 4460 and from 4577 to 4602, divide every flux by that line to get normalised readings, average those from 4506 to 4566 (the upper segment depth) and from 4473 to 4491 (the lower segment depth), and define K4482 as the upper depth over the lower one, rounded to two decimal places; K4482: 0.98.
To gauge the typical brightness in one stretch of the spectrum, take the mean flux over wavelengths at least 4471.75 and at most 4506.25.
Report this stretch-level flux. 32.3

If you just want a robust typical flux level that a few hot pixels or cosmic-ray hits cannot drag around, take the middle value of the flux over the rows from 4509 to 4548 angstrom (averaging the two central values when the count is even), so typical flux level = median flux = 31.7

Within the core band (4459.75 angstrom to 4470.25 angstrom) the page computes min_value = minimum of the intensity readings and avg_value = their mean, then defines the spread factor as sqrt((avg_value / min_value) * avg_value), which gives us 5.94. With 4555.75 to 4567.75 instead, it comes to 6.10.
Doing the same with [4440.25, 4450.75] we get 6.09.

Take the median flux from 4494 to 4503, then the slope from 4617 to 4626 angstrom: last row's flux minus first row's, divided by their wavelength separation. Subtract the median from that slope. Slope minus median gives -32.8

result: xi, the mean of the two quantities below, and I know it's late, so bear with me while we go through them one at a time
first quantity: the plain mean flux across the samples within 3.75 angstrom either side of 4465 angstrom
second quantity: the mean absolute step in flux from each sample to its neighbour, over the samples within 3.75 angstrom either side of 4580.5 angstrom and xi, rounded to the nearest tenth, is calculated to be 16.3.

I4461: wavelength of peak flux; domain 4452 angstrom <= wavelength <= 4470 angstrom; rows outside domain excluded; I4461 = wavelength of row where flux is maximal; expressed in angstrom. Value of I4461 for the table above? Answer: 4465.0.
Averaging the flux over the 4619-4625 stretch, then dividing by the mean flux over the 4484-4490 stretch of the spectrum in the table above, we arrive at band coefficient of 1.17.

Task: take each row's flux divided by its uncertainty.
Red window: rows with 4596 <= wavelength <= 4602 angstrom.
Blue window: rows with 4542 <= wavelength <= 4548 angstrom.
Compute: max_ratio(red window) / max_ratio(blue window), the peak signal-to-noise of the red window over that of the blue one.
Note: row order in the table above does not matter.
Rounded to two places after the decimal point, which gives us 1.10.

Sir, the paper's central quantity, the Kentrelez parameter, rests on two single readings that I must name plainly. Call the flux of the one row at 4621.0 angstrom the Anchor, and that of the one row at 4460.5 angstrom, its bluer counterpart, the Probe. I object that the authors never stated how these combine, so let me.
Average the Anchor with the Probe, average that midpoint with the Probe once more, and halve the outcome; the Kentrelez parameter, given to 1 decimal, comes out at 14.9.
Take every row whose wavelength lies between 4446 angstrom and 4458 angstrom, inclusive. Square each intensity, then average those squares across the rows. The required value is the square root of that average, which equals 32.3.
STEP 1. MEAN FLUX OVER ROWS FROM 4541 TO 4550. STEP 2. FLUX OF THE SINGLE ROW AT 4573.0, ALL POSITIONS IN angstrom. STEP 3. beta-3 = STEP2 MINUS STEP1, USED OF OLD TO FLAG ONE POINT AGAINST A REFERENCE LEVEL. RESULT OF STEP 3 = 10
